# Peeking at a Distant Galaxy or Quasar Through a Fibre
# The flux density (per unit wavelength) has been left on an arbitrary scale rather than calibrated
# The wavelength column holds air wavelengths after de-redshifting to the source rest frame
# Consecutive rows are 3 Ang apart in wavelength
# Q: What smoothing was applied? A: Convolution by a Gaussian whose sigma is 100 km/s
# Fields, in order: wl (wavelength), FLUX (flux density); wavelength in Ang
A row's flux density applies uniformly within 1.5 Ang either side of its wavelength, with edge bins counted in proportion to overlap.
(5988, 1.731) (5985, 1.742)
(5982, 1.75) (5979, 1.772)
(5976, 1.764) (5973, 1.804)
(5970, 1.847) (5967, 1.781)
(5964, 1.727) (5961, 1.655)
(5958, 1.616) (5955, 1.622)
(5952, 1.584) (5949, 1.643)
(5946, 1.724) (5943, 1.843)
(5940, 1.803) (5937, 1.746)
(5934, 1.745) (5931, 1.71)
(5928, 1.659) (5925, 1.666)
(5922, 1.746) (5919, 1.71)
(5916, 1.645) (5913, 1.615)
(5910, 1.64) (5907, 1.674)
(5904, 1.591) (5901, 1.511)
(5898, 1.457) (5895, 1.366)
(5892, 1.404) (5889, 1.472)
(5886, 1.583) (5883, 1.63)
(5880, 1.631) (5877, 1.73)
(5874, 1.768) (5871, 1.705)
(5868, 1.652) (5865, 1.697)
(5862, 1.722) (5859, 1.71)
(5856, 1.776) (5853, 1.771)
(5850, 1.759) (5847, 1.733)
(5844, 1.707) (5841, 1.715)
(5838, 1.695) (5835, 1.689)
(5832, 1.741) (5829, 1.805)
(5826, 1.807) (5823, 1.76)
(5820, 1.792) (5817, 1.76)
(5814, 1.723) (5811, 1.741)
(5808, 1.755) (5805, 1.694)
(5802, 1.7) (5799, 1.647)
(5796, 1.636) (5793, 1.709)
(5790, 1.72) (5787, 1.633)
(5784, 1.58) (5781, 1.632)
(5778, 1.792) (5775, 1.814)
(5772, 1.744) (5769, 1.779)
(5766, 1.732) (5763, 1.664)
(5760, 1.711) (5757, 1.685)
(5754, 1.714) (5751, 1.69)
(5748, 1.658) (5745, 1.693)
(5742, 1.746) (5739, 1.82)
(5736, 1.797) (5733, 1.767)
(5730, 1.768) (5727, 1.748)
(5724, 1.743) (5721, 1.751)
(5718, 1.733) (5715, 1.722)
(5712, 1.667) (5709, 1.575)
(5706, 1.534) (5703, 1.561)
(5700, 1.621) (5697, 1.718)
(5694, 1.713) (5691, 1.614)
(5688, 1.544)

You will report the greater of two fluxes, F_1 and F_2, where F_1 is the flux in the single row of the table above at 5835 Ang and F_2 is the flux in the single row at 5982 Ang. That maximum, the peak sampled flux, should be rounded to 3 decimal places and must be 1.750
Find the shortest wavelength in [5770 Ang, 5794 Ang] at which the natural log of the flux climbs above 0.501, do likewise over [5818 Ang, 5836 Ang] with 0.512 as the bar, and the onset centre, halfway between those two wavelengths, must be 5796.0 Ang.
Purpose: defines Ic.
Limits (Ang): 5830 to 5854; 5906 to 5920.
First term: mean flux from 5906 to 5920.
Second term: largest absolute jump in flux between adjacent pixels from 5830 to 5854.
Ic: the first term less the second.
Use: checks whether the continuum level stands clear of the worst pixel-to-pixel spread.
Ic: 1.60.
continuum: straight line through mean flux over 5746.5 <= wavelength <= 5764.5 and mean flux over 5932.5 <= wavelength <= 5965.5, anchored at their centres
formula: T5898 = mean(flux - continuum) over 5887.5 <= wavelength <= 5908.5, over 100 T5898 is -0.0020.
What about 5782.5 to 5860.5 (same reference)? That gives 0.0003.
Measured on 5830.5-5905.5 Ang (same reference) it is -0.0005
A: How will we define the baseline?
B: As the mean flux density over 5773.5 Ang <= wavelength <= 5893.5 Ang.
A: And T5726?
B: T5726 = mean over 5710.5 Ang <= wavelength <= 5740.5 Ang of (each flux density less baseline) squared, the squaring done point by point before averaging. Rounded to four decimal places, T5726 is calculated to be 0.0043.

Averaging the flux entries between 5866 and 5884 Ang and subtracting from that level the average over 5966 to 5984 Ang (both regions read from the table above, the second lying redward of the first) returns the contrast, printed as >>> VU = -0.10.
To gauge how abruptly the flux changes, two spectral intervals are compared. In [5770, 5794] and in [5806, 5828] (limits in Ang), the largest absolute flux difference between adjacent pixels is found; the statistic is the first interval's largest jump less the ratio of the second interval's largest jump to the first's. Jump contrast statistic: -0.13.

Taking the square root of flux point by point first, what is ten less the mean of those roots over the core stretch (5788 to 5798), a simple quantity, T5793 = 8.70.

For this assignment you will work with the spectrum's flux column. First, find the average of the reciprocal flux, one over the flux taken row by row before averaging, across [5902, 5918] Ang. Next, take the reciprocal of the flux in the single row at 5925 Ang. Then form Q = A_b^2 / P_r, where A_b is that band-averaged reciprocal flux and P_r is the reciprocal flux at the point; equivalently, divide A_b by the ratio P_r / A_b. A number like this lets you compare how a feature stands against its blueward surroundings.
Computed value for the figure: 0.63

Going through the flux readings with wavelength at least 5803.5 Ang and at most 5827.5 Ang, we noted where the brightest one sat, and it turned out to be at 5826 Ang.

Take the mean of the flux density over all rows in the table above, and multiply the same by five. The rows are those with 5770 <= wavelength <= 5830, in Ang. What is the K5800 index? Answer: 8.61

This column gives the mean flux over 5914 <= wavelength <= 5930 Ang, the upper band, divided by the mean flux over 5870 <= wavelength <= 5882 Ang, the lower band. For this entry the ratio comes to 0.99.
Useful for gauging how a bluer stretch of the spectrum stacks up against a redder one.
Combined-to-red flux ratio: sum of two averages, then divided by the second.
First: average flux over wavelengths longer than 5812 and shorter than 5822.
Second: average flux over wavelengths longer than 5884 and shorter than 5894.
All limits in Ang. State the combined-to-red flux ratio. 2.18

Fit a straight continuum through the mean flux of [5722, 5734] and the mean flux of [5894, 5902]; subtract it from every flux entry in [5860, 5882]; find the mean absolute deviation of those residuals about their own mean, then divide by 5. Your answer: 0.0070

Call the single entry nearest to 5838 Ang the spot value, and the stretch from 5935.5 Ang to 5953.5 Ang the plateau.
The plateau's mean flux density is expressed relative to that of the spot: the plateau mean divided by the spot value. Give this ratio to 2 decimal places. 1.02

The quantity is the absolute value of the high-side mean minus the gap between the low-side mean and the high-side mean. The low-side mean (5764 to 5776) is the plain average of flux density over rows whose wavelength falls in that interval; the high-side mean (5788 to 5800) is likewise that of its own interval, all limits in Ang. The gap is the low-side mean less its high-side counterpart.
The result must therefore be 1.59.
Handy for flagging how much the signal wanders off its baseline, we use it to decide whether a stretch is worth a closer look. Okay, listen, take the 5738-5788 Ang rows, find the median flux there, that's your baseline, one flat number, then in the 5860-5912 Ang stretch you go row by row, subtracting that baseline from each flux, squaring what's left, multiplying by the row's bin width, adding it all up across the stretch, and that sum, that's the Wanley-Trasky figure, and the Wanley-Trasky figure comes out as 1.30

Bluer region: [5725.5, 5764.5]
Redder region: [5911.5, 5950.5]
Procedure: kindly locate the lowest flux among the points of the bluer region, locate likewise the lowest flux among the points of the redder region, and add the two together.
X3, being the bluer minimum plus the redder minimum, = 3.27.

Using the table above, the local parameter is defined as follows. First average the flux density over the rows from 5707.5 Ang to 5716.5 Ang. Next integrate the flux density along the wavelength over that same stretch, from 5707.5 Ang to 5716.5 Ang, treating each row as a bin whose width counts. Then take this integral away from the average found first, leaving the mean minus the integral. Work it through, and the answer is -13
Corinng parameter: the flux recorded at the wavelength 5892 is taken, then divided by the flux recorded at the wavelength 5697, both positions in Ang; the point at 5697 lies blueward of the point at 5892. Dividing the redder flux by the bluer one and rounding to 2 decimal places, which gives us 0.82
